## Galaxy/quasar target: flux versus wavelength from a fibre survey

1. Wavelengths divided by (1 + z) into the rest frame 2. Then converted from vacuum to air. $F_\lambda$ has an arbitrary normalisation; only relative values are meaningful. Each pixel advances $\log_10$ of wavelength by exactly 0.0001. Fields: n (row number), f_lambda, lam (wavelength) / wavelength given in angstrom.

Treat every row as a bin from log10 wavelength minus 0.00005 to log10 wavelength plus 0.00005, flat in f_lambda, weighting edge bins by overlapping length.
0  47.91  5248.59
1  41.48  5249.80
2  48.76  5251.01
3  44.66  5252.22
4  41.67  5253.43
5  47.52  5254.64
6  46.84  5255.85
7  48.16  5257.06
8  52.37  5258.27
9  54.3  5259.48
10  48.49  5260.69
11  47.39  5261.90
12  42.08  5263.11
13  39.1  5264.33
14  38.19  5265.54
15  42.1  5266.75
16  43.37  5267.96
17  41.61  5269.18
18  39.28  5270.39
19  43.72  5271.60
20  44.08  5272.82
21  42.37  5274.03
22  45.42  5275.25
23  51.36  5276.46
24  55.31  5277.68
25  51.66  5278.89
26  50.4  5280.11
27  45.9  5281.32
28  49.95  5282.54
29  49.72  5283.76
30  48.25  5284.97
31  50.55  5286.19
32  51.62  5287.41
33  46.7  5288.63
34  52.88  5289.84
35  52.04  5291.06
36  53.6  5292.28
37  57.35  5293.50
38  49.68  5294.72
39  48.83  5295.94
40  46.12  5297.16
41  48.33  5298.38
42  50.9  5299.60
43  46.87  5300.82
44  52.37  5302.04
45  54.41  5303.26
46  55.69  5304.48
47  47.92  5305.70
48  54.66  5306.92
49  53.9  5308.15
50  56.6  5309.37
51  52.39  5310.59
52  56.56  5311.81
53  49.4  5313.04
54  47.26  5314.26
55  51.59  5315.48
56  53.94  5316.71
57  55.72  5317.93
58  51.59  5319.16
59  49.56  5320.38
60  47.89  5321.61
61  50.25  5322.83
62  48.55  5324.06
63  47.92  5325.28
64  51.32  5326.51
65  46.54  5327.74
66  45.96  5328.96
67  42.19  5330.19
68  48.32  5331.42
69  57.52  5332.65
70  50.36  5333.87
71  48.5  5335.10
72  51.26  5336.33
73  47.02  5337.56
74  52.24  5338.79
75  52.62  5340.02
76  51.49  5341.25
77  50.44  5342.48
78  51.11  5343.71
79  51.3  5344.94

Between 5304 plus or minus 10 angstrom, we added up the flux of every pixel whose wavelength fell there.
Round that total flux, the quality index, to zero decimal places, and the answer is 825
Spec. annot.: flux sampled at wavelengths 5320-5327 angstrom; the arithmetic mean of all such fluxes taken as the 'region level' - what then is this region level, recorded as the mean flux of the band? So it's 49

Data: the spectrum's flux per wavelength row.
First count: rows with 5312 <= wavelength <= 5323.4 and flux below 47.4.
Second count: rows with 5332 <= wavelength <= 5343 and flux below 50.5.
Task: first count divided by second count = 0.25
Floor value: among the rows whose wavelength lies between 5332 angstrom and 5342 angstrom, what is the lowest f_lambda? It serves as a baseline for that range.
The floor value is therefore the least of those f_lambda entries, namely 47.02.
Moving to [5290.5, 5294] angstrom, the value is 52.04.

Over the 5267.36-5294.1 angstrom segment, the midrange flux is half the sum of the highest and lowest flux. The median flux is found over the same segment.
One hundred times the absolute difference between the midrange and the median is 152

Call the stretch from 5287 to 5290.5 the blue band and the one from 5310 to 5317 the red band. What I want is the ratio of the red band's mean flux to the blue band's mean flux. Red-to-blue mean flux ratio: 1.03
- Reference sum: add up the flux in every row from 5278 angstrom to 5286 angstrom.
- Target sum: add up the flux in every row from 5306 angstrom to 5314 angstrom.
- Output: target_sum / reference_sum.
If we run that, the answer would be 1.09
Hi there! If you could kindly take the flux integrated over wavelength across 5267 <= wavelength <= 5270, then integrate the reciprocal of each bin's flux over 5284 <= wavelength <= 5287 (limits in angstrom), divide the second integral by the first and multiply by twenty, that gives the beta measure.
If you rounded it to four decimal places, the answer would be 0.0096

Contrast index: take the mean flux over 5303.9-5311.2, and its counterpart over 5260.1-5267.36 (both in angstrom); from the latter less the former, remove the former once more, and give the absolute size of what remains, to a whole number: 64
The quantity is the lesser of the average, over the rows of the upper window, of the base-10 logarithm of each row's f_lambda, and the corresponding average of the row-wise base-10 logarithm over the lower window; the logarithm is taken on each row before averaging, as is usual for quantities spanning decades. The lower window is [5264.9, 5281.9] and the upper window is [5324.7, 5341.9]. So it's 1.65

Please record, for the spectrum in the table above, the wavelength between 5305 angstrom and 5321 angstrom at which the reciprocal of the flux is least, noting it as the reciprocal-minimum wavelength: 5309.37 angstrom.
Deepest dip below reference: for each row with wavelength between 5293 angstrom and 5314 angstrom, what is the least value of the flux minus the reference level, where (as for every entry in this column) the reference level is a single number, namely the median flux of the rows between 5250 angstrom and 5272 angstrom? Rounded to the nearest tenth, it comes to 1.9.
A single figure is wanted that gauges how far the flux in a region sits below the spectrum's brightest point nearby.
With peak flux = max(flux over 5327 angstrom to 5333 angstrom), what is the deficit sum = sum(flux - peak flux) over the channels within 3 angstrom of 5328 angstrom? -54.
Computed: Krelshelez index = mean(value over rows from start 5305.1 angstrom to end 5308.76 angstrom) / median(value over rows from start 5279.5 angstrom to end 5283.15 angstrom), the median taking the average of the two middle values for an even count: 1.04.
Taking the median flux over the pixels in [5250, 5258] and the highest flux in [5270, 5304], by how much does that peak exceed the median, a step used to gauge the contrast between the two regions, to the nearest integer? 10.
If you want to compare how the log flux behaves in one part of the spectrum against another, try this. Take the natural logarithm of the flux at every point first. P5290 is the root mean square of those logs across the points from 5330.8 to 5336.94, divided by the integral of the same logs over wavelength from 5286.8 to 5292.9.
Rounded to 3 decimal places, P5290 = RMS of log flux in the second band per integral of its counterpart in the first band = 0.164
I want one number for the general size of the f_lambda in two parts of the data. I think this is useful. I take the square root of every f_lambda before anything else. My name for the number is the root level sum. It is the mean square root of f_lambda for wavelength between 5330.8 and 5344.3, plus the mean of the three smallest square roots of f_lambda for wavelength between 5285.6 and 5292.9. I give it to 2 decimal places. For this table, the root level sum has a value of 14.18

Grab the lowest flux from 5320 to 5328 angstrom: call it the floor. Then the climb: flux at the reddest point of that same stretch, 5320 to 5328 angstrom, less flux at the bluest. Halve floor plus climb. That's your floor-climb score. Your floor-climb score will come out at 21.8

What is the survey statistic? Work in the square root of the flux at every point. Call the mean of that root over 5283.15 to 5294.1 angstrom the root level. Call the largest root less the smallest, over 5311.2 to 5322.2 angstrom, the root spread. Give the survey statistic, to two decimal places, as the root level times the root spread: 4.63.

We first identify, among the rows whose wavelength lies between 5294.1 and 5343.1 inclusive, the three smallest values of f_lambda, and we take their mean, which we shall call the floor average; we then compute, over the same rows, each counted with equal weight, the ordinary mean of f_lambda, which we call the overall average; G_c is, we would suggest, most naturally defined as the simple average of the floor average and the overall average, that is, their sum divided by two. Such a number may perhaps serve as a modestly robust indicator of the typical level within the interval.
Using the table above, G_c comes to 48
